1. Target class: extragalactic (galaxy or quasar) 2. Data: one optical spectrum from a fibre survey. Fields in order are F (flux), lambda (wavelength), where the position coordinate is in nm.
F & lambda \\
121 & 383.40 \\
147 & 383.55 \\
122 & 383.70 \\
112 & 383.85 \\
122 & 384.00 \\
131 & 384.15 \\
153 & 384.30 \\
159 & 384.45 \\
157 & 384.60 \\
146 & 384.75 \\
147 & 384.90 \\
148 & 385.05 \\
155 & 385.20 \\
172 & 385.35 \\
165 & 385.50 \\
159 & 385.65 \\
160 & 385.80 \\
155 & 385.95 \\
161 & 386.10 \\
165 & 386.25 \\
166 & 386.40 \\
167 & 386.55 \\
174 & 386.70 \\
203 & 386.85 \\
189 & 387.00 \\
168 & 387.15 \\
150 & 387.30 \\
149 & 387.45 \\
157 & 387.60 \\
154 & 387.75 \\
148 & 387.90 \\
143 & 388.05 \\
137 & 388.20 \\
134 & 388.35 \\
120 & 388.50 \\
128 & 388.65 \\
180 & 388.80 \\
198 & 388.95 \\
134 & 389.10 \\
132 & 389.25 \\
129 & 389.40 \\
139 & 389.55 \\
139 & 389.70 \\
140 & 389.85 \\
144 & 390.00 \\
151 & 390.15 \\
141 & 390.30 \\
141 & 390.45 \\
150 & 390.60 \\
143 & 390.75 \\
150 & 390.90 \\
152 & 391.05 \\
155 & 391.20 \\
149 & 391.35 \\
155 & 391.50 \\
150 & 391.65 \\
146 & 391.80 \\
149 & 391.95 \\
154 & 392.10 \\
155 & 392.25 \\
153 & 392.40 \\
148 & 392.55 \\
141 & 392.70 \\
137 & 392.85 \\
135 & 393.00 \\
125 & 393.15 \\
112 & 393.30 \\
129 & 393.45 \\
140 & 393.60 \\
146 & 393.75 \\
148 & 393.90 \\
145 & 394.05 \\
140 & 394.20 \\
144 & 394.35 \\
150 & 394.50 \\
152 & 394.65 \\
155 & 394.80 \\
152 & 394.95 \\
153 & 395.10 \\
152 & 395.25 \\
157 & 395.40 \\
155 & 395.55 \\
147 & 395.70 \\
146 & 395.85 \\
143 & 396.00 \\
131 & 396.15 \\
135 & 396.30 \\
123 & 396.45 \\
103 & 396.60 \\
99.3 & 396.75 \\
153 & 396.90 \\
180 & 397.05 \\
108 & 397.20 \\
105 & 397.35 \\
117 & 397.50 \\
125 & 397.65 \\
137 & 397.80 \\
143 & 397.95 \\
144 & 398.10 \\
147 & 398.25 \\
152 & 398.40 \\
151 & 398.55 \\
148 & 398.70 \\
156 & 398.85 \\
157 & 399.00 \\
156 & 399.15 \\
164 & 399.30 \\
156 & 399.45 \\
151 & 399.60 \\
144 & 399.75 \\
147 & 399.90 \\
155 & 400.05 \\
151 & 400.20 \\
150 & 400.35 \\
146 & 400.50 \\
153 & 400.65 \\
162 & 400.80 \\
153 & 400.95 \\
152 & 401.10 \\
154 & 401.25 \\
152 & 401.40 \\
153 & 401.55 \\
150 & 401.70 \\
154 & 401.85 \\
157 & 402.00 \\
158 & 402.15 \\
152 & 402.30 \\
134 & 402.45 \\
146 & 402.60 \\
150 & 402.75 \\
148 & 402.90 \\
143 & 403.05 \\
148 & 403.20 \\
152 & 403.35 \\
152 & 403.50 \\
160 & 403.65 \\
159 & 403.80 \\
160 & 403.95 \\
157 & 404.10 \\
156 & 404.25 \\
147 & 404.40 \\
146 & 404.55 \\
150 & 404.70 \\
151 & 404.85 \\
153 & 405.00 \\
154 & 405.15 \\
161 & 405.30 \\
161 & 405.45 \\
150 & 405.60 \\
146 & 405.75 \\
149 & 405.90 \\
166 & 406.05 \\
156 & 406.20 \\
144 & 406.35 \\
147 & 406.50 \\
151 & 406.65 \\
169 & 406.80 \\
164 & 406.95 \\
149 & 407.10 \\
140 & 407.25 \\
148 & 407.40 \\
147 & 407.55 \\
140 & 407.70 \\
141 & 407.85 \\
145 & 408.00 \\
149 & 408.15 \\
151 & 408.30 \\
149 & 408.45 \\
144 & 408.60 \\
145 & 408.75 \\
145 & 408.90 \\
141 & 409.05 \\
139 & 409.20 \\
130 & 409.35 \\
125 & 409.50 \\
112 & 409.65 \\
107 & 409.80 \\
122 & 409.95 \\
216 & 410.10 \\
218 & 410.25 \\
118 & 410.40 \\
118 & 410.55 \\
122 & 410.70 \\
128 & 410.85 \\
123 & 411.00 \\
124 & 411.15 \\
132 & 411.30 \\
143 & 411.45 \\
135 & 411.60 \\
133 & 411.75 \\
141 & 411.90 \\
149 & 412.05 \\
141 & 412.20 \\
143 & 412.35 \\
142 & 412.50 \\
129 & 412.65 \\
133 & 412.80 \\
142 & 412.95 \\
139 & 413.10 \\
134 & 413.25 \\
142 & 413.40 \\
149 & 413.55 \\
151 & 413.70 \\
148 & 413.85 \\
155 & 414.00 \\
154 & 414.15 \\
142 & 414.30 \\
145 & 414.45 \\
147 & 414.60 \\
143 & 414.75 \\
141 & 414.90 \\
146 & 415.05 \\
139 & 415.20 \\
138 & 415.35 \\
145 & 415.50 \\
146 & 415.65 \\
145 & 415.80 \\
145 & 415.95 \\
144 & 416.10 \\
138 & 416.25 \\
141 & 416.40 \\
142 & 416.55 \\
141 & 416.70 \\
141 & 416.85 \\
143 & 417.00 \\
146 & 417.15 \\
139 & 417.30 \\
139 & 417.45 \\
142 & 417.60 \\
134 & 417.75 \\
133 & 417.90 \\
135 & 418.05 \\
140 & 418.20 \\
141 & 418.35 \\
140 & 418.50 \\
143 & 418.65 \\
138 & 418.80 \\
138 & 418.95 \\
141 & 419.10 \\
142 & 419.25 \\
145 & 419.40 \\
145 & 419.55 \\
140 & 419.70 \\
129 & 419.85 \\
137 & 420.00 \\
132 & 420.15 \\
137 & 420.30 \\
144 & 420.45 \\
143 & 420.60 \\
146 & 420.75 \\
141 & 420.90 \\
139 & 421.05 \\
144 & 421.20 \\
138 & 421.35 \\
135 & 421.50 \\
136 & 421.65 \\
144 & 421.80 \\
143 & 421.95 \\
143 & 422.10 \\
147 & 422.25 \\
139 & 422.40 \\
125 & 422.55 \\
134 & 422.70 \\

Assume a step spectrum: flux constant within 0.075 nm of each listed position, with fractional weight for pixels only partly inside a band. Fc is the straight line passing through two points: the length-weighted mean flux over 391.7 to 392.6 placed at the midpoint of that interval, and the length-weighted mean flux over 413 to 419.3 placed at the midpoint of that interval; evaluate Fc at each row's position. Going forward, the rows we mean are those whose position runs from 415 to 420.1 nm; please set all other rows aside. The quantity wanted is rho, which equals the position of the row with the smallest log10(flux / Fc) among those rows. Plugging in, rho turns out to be 419.85 nm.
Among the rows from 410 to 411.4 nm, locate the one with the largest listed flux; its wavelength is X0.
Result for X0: 410.25 nm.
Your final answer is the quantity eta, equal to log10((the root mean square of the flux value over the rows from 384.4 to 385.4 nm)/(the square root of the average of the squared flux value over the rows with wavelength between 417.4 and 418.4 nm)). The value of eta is 0.051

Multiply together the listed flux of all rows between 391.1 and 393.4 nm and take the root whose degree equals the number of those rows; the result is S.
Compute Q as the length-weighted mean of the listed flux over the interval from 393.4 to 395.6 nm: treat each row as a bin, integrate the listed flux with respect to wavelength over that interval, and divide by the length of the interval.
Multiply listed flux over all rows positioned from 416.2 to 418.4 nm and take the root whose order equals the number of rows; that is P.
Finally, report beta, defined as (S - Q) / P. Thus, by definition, -0.031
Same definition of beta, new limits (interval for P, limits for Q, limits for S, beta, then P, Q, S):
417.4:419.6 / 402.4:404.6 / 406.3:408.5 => -0.015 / 140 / 151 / 149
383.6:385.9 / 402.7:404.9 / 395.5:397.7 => -0.154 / 146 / 152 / 130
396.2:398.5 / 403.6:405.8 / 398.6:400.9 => -0.009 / 130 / 154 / 153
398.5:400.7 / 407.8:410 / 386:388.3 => 0.163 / 152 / 136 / 161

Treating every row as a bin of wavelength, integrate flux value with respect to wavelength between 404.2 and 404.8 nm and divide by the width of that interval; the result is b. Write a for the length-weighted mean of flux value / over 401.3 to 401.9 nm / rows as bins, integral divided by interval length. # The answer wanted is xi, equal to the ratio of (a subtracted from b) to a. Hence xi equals -0.02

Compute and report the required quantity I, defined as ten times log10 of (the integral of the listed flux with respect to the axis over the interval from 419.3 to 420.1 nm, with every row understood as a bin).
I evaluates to 20.5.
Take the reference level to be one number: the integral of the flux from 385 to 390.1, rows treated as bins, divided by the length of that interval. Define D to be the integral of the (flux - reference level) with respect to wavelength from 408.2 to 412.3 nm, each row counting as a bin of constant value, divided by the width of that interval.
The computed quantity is -15.8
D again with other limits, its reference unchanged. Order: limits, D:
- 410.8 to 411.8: -23.6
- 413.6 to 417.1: -10.4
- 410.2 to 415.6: -14.2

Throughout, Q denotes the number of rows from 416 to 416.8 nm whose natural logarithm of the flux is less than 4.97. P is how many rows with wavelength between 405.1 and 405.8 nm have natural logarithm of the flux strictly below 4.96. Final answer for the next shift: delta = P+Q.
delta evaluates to 5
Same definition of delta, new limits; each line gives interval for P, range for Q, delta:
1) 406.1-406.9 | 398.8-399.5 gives 0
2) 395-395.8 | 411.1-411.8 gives 5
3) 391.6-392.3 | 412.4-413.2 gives 5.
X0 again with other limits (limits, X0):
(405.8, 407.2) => 406.80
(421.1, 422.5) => 422.25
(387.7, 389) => 388.95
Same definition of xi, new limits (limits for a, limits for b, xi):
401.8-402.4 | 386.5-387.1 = 0.19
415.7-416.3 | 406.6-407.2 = 0.10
